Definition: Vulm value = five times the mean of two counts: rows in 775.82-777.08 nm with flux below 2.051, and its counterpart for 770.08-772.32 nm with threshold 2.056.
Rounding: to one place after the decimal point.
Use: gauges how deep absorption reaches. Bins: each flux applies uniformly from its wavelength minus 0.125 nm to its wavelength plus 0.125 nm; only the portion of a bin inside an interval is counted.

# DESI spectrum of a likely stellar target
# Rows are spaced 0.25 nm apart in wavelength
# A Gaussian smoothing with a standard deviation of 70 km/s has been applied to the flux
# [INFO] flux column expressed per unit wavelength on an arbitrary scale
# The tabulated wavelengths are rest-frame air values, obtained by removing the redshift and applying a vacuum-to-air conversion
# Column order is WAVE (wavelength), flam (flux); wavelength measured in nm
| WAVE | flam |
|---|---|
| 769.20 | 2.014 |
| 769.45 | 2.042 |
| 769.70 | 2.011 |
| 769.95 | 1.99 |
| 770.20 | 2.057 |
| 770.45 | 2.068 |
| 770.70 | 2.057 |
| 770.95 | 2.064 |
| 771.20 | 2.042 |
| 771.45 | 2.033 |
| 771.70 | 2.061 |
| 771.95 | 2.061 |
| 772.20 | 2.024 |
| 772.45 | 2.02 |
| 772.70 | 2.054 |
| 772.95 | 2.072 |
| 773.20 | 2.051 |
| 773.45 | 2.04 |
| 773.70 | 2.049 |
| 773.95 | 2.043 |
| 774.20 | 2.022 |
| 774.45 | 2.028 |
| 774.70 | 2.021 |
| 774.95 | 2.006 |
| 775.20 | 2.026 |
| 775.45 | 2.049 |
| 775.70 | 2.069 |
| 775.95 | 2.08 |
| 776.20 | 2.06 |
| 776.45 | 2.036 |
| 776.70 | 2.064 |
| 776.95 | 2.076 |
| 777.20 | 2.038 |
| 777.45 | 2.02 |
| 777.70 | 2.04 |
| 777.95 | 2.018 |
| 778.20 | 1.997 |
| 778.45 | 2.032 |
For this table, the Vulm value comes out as 10.0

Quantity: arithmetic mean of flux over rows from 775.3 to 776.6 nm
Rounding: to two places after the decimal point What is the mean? 2.06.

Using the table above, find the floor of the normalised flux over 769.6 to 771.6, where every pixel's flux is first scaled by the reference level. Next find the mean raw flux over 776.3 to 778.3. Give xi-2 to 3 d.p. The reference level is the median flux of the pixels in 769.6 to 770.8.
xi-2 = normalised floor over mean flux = 0.475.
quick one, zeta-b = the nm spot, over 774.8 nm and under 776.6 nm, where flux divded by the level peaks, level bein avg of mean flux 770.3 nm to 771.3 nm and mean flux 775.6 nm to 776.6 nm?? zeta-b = 775.95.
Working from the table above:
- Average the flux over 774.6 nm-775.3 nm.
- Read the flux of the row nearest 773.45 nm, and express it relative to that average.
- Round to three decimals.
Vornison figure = 1.011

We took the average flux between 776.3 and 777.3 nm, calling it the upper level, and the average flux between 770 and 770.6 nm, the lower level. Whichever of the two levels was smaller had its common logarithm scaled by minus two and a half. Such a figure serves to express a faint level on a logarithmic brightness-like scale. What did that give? -0.781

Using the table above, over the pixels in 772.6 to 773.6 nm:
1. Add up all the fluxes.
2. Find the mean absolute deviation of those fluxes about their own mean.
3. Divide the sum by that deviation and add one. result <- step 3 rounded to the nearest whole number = 927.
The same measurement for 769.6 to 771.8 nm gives 879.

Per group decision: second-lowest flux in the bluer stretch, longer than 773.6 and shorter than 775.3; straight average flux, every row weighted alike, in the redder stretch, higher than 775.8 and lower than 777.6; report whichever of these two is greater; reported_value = 2.05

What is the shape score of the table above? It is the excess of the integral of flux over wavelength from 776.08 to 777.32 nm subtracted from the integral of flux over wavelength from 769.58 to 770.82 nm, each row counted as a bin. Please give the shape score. -0.023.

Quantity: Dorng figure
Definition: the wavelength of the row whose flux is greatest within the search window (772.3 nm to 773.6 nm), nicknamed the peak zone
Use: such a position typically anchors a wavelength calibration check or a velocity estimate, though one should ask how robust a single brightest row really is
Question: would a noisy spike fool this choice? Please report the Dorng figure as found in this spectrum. 772.95 nm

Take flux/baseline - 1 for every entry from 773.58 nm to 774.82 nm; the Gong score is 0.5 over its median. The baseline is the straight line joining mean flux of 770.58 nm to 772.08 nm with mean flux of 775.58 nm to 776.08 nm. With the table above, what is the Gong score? -26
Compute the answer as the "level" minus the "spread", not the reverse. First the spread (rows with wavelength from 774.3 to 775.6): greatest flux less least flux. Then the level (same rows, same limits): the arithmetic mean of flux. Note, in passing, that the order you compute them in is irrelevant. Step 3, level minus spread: 1.98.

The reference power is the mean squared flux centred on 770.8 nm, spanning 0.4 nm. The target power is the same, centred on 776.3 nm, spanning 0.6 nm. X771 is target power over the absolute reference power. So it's 0.99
